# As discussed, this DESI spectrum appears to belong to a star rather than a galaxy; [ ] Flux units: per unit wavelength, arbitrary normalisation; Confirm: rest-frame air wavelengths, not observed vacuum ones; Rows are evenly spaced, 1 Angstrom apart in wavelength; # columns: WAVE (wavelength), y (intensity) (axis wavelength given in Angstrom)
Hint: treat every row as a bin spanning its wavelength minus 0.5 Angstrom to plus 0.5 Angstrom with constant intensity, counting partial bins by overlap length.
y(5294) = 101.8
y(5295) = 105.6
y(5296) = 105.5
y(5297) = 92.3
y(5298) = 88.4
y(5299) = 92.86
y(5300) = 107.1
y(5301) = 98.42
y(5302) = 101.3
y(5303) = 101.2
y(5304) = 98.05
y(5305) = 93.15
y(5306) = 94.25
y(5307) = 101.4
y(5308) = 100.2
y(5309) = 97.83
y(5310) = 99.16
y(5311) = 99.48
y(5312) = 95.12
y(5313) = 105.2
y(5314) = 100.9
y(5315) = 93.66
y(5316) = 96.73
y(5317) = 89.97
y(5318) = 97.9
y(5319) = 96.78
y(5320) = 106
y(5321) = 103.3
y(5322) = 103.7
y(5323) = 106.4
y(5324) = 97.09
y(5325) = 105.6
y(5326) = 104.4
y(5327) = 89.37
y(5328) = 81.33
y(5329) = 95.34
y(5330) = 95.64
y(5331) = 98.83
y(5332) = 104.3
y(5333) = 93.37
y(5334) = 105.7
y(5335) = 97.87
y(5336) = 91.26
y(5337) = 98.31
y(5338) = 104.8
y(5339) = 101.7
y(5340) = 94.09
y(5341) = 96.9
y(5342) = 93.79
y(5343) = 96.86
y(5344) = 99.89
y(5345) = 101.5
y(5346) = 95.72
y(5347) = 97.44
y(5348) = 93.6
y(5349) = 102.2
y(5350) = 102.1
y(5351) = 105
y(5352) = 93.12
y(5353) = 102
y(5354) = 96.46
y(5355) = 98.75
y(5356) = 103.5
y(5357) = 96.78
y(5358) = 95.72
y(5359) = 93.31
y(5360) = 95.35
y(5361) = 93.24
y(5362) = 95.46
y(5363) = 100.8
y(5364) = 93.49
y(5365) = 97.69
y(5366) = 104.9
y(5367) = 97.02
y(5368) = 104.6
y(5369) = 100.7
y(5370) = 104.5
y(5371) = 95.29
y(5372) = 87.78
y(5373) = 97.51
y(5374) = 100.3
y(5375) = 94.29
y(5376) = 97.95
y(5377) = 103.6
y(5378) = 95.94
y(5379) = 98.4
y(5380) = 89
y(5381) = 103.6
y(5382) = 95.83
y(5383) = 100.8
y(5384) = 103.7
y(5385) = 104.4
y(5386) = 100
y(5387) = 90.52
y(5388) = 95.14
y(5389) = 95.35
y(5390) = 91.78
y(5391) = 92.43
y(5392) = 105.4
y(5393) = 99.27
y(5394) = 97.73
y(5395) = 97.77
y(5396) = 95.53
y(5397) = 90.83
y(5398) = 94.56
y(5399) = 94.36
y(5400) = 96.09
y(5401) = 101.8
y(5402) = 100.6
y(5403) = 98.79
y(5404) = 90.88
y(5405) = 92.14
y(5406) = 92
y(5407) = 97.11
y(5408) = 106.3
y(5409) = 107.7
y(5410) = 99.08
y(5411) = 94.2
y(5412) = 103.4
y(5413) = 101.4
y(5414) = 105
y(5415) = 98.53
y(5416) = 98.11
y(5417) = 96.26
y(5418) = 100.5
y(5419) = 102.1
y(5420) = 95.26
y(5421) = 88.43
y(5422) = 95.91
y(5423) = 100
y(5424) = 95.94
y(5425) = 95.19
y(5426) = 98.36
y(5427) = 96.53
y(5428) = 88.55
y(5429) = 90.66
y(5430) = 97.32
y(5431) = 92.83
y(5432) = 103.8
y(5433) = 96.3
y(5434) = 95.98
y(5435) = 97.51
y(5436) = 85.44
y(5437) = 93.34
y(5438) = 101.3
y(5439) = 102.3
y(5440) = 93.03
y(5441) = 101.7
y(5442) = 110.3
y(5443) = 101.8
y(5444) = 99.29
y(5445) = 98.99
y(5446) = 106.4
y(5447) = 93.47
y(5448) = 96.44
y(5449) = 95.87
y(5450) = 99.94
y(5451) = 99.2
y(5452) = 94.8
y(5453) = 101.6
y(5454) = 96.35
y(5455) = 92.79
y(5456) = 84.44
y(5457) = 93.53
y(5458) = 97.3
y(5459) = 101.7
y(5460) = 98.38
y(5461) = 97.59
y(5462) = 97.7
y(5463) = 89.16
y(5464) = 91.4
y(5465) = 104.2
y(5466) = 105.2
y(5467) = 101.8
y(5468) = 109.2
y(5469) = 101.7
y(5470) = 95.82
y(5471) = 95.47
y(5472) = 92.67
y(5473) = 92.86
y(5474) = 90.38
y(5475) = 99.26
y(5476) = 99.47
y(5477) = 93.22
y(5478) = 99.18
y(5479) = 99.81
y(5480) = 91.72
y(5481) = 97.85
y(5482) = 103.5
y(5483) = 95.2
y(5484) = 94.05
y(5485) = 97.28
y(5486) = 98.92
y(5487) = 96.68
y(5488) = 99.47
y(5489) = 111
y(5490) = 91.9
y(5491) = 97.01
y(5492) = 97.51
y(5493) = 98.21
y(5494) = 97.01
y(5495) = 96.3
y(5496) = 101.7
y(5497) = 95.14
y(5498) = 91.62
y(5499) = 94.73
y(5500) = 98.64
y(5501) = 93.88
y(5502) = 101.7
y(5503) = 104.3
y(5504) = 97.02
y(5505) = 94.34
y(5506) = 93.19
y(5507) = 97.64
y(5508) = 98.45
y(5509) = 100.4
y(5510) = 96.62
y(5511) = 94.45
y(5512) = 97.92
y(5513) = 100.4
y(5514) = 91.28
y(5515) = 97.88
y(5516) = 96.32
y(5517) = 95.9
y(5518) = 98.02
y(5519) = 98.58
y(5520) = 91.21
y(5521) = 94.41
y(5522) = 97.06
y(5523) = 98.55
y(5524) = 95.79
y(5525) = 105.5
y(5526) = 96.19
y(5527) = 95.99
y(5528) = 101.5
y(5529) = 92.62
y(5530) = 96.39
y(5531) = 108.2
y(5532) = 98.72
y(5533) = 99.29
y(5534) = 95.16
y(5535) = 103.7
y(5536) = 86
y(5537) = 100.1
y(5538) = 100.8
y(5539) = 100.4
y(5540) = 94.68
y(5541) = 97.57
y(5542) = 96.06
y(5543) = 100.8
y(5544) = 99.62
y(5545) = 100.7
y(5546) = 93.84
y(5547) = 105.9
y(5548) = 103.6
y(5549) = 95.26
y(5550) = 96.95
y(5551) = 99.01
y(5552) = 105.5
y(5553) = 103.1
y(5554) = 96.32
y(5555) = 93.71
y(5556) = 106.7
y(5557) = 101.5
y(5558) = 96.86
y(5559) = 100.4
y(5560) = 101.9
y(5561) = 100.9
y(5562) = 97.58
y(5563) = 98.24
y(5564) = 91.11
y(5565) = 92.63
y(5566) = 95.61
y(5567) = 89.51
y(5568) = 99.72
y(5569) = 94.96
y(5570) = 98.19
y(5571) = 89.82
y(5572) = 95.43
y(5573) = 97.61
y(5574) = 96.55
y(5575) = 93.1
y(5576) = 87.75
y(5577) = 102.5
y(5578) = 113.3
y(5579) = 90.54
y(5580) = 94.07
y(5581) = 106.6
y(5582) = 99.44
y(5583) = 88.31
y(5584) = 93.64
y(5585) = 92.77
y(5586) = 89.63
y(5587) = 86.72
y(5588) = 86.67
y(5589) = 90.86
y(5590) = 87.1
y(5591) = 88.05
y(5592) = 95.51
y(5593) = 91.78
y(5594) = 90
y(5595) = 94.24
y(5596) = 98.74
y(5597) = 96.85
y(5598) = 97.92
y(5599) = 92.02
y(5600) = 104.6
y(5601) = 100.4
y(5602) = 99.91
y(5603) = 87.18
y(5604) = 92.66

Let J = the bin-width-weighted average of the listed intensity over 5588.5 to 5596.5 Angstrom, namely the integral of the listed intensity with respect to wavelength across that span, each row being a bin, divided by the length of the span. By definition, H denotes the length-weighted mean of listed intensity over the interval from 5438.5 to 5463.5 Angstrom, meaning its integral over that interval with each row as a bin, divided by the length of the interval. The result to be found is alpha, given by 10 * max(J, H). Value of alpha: 978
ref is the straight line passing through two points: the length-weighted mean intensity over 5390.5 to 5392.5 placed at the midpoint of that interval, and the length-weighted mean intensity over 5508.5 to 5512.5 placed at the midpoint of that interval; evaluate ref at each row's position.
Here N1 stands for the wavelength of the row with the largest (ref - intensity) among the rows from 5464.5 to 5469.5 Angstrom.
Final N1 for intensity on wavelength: 5469 Angstrom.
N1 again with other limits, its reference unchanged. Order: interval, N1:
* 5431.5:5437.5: 5436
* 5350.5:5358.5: 5352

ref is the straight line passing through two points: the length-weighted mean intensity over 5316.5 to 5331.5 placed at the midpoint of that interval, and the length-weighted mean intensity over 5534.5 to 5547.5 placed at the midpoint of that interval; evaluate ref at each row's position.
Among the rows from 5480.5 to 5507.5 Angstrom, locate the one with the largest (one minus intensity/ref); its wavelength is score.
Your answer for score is 5498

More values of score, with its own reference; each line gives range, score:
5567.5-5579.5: 5576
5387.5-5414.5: 5397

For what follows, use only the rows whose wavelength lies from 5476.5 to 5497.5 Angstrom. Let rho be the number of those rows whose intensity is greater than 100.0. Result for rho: 3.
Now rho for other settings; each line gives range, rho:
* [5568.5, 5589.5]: 3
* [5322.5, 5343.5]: 7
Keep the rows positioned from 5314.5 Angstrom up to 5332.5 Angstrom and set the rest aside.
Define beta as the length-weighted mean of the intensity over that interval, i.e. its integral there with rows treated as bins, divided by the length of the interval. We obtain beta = 98.1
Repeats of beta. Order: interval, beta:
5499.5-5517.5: 97.2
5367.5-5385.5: 98.8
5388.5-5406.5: 96.0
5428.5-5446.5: 98.2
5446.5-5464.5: 95.6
